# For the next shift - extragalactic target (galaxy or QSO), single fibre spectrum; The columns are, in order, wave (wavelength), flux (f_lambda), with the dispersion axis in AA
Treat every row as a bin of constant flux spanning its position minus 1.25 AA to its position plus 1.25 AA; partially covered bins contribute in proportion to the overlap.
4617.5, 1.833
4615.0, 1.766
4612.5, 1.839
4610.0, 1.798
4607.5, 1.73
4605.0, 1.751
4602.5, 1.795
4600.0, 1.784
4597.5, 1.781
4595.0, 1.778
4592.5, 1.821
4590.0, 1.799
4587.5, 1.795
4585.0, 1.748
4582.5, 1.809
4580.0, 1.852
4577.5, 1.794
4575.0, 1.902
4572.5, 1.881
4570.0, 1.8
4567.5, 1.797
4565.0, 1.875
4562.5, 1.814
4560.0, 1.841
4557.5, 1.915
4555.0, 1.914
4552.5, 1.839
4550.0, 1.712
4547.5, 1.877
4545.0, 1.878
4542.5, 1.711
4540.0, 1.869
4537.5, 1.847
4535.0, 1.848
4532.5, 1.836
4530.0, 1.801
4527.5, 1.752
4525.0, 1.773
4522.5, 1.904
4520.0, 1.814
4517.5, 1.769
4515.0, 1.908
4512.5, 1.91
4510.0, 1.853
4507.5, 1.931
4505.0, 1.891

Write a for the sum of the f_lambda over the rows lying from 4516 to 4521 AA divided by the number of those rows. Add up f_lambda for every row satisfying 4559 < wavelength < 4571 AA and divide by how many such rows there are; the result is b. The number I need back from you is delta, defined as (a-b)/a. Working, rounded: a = 1.79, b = 1.83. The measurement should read -0.019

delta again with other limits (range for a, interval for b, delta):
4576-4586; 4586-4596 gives 0.001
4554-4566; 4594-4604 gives 0.047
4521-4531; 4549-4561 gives -0.020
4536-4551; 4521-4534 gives 0.001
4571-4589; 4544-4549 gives -0.028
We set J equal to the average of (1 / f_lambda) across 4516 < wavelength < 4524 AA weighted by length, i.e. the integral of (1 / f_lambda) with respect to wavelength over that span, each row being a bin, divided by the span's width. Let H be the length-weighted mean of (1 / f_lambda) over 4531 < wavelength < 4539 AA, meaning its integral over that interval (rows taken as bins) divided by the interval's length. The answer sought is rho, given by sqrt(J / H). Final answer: 1.00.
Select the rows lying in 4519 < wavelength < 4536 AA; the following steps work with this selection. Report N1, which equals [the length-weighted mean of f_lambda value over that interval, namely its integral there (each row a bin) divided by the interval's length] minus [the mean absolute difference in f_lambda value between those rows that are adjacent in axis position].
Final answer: 1.76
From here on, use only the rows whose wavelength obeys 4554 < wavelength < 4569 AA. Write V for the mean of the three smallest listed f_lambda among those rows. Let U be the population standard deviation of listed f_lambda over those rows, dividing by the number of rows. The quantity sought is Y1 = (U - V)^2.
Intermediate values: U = 0.05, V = 1.817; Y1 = 3.14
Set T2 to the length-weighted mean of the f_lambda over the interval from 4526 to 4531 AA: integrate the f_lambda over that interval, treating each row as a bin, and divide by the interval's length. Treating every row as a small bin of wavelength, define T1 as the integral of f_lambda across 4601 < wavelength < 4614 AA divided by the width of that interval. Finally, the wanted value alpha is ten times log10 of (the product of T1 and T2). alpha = 5.00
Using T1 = 1.78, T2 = 1.78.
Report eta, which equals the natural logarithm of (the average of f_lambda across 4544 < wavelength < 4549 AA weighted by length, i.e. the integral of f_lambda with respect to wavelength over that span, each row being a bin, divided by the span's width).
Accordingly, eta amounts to 0.63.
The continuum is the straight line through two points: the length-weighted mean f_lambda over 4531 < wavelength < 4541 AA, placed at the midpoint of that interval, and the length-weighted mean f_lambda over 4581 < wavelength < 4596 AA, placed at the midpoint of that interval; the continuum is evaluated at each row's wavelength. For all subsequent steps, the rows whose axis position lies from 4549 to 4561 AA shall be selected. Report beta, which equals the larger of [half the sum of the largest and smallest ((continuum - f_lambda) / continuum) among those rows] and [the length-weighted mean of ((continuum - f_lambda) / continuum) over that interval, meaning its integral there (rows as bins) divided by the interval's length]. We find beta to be 0.009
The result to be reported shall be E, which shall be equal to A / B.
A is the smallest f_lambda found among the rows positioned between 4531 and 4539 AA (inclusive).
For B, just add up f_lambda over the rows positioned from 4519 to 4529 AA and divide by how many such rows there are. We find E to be 1.01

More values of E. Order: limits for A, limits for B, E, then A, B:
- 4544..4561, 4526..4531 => 0.96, 1.712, 1.78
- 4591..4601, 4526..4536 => 0.98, 1.778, 1.81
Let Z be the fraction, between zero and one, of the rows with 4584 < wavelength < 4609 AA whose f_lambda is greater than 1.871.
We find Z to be 0.00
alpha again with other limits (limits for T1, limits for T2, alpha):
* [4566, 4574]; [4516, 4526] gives 5.22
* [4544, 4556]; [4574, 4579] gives 5.31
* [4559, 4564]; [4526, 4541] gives 5.23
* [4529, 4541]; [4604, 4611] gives 5.10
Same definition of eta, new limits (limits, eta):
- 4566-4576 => 0.61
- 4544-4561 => 0.62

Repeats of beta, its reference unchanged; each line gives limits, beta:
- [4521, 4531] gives 0.027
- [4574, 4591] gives -0.008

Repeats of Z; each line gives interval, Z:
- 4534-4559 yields 0.40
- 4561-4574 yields 0.40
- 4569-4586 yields 0.29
